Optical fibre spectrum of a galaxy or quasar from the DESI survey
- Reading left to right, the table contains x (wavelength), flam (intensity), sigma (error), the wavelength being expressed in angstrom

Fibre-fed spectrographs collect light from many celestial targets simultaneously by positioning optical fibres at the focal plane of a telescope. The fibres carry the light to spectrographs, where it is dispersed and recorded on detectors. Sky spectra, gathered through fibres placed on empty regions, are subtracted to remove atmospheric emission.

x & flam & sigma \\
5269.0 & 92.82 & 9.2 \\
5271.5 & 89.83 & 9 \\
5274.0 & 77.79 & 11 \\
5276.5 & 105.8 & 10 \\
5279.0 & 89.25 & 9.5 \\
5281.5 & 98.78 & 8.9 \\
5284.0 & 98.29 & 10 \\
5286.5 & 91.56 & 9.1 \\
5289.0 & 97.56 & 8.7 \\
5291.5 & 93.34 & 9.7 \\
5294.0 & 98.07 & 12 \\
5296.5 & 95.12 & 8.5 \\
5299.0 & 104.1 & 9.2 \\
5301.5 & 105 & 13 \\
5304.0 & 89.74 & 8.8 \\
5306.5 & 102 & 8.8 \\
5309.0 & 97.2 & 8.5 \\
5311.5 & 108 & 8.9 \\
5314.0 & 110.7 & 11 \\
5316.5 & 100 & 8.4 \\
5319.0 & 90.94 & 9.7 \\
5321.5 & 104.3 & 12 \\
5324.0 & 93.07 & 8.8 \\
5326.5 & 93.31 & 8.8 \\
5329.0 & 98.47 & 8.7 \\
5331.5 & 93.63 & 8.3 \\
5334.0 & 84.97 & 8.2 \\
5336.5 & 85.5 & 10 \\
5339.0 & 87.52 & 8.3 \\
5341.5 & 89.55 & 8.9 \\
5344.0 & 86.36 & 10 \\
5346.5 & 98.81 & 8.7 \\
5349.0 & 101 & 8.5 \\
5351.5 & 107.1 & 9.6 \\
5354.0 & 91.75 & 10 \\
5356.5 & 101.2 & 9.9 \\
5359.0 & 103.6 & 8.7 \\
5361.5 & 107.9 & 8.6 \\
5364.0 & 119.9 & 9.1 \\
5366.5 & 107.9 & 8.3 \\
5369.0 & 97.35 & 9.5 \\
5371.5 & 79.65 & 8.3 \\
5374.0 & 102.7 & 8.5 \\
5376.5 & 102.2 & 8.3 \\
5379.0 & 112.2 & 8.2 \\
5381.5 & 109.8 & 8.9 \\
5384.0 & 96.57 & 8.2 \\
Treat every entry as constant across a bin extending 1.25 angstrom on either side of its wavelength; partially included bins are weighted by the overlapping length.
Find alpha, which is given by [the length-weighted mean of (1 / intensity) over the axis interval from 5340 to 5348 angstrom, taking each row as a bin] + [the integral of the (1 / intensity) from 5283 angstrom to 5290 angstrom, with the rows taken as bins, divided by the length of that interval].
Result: 0.0214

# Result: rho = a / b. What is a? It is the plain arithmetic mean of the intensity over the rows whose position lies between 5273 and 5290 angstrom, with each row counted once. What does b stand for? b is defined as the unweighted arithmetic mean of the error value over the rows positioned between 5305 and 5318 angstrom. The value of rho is 10.3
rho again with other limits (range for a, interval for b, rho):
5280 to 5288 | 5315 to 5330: 10.2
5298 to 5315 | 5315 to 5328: 10.7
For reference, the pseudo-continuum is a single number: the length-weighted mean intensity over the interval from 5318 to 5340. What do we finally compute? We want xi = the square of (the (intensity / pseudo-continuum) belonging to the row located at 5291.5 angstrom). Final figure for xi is 1.02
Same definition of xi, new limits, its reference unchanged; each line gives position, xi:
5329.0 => 1.13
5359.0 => 1.25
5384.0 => 1.09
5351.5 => 1.34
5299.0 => 1.27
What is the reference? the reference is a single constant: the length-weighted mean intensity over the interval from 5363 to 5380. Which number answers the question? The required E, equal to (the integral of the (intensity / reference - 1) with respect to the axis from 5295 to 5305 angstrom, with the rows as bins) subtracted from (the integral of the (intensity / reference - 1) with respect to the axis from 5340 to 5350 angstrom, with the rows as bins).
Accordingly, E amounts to -0.5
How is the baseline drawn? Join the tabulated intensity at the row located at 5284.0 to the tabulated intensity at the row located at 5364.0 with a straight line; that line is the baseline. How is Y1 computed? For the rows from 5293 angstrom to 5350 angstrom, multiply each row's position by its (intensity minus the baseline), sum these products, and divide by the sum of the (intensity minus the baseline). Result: 5332.2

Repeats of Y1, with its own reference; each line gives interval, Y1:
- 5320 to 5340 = 5332.3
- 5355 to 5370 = 5363.0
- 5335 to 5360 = 5346.4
